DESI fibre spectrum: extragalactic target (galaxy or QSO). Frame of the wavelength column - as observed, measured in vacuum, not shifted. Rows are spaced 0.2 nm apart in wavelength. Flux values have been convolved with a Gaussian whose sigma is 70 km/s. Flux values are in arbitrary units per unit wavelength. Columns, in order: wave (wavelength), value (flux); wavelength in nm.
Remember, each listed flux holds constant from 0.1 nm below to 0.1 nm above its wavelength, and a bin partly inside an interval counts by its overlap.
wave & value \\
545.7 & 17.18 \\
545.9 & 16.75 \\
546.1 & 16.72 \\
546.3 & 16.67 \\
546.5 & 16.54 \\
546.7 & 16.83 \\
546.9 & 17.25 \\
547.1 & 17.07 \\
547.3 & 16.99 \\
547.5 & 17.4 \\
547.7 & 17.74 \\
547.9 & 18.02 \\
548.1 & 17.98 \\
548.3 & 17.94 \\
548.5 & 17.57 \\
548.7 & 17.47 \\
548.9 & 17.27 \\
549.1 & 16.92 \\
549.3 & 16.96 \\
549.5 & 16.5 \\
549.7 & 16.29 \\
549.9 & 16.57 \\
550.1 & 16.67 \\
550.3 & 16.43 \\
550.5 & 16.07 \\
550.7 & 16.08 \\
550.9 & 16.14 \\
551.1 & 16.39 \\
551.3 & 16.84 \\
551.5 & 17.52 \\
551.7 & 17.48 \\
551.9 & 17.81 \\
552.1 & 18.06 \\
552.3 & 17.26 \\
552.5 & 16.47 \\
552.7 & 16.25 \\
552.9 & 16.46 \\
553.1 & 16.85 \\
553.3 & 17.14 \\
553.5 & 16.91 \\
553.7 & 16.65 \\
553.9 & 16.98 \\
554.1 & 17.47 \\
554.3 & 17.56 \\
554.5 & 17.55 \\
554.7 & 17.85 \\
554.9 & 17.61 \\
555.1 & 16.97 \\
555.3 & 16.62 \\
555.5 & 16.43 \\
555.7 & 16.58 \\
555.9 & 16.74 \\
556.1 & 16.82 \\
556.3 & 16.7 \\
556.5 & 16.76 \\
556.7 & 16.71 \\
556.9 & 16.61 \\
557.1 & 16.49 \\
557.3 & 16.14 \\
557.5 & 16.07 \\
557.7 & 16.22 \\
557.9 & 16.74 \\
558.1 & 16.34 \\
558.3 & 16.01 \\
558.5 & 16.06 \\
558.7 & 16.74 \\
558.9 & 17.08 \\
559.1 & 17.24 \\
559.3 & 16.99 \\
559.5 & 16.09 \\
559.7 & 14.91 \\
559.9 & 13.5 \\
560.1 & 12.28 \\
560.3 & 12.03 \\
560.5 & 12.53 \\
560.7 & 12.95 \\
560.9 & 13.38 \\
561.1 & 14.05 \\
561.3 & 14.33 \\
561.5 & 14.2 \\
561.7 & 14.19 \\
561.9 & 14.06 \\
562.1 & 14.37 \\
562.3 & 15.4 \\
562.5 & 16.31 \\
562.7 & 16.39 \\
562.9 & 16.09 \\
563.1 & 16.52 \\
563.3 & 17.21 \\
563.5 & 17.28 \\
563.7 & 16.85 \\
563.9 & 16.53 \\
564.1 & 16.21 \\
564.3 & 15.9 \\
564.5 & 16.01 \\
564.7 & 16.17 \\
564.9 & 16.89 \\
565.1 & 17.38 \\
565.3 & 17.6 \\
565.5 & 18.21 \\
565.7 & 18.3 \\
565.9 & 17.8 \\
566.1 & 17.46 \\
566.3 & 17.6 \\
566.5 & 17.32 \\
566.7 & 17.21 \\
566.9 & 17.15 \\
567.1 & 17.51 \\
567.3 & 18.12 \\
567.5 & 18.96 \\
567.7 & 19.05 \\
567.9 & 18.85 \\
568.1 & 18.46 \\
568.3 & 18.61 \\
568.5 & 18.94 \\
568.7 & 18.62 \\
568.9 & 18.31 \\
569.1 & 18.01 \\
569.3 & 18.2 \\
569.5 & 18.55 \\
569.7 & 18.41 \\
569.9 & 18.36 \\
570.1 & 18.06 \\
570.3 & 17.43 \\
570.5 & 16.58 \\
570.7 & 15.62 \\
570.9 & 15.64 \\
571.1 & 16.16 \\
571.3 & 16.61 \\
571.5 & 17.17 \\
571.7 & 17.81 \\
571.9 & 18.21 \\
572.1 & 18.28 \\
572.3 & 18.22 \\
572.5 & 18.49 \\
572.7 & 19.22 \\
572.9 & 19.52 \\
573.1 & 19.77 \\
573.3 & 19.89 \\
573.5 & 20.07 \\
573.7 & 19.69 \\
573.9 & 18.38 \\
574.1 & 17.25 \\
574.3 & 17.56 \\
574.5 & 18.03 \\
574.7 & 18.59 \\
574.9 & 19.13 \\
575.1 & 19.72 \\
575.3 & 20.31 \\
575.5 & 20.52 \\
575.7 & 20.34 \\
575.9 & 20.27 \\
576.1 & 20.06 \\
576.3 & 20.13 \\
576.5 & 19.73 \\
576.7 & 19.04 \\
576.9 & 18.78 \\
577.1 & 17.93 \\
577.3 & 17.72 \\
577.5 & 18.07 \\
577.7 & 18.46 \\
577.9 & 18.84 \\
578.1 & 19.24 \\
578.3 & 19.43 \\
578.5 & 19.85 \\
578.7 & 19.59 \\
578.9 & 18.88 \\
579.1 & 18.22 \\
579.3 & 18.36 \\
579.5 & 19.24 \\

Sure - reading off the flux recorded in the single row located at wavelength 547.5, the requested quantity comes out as 17.4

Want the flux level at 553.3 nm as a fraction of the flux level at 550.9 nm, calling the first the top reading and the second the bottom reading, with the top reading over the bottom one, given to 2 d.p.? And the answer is 1.06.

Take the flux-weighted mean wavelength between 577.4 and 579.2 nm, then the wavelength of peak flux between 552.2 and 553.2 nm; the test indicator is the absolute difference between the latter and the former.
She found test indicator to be 26.00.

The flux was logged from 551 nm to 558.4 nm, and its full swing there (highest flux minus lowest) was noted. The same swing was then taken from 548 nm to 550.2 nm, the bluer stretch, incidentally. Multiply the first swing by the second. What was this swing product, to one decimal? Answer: 3.5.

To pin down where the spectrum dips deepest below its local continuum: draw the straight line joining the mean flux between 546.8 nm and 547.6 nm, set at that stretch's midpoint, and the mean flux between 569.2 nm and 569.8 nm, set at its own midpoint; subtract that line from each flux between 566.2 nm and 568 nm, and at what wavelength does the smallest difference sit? 566.9 nm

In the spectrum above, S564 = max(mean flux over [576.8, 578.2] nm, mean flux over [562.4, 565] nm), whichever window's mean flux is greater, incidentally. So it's 18.4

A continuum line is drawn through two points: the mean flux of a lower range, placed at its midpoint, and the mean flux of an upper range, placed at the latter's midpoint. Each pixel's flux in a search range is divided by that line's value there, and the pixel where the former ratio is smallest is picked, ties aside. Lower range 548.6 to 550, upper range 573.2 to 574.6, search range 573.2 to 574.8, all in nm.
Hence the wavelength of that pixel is 574.1 nm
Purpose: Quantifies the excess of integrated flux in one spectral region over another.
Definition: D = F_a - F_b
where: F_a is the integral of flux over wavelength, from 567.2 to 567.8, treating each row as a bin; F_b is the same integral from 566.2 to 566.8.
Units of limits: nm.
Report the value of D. 0.80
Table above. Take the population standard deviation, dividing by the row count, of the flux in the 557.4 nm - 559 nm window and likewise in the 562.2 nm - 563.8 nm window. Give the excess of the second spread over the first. 0.21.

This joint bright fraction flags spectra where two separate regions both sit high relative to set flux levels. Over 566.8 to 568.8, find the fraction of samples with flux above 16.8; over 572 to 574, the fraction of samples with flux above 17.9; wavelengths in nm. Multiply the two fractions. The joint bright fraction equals 1.00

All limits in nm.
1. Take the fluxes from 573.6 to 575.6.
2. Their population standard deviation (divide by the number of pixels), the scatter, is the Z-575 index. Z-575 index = 1.1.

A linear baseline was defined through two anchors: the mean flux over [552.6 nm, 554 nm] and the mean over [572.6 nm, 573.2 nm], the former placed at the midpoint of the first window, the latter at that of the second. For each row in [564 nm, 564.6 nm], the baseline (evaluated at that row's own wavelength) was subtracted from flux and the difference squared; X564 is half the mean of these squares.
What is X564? 2.6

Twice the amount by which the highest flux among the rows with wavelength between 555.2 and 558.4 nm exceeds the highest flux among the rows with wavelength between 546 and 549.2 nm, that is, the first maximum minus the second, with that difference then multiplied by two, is -2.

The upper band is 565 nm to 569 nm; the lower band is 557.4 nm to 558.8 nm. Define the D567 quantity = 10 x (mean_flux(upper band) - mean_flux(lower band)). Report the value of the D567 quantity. 18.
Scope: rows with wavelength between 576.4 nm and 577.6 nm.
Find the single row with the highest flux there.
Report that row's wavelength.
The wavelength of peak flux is 576.5 nm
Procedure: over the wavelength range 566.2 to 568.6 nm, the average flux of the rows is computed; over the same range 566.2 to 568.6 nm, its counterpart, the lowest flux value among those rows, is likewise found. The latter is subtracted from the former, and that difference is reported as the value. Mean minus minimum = 1.00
